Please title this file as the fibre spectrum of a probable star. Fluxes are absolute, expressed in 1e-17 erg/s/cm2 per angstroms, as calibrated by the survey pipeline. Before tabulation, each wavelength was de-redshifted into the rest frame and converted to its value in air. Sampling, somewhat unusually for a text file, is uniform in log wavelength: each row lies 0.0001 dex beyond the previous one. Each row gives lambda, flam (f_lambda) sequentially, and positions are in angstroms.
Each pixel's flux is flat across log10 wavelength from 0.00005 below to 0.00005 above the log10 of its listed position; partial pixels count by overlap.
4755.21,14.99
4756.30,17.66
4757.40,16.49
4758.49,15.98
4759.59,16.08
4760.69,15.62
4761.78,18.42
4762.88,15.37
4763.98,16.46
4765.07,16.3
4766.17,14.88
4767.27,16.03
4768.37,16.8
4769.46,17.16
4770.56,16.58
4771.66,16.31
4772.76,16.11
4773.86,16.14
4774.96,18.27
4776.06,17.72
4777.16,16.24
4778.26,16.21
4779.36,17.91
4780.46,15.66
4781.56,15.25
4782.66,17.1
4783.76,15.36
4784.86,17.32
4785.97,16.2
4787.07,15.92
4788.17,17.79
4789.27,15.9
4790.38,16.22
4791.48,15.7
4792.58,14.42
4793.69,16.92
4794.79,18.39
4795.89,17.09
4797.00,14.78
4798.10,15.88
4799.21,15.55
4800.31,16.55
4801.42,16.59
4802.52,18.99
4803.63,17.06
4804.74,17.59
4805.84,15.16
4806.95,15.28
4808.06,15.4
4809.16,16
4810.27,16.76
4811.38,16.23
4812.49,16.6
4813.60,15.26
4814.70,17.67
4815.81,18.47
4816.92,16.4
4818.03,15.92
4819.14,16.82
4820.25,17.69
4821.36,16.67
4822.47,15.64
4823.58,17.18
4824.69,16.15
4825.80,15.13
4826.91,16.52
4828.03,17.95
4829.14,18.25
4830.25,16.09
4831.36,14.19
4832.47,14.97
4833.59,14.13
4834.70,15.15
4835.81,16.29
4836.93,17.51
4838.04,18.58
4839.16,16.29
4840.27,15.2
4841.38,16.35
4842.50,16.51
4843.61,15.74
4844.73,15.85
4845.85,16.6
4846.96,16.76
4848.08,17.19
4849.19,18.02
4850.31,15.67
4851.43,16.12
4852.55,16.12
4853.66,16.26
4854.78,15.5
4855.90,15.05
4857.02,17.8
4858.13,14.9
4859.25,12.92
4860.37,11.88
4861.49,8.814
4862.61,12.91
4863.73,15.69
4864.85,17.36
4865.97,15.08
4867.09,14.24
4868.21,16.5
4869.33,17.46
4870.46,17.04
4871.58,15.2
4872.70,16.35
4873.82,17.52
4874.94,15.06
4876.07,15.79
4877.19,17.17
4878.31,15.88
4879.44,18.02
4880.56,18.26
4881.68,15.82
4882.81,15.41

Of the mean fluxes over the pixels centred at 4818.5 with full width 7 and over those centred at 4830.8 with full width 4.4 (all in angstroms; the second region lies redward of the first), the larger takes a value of 17.0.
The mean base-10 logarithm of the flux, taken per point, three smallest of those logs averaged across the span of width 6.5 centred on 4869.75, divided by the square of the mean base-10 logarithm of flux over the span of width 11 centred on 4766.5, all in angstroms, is 0.801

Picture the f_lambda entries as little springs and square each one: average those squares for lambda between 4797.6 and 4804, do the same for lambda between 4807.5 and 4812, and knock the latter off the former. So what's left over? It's 23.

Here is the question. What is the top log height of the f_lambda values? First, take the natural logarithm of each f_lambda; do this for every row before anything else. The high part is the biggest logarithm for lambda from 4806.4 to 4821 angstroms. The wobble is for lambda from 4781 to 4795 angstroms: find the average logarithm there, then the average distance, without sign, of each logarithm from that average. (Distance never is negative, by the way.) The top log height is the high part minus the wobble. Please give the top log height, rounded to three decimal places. 2.862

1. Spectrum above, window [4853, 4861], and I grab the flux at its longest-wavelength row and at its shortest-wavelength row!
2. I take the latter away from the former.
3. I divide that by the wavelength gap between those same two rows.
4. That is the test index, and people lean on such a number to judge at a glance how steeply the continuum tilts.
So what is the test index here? -0.7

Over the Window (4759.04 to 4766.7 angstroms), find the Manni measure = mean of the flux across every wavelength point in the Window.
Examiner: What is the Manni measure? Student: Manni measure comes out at 16.2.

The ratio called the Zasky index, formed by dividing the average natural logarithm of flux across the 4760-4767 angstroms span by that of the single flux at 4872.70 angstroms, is 0.995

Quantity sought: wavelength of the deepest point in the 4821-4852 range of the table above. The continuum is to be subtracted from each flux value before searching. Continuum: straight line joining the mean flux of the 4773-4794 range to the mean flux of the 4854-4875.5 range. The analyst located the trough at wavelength 4833.59 angstroms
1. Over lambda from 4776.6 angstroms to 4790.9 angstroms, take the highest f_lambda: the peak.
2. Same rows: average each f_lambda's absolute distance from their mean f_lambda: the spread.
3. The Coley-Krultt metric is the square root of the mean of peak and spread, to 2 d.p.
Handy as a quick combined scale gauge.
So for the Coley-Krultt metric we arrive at 3.05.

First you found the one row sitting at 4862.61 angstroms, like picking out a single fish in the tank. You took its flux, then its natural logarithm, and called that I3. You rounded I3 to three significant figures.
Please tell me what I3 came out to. 2.56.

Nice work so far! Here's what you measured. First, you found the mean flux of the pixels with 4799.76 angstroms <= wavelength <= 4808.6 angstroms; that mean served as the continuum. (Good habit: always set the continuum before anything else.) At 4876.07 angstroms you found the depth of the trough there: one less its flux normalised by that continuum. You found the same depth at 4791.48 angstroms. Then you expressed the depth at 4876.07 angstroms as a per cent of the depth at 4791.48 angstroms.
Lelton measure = 90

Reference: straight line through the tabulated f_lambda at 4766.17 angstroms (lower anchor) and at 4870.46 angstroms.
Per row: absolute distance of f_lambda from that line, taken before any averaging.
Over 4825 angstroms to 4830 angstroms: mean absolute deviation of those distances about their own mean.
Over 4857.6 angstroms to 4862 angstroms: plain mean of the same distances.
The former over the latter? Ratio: 0.13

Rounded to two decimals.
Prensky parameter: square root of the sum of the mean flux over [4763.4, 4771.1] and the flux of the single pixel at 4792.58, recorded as 5.54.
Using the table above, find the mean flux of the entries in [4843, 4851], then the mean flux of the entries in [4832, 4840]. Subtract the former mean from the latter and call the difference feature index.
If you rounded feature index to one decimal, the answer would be -0.4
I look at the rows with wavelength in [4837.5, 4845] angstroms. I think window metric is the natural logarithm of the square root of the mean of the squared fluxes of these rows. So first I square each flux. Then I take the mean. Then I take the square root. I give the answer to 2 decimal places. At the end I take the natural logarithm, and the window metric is 2.80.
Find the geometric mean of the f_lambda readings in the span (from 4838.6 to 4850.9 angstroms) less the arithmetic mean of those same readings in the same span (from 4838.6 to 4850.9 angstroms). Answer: -0.02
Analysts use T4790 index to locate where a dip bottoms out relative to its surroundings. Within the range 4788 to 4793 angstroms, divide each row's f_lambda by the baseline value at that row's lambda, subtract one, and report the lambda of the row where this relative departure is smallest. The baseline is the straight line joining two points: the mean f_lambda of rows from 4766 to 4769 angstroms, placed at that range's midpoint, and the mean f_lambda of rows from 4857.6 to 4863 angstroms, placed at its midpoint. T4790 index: 4792.58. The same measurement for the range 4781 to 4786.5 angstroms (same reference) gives 4781.56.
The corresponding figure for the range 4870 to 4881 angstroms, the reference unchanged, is 4871.58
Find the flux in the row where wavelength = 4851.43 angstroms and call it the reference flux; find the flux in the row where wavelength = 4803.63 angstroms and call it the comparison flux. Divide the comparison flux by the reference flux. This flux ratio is 1.06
